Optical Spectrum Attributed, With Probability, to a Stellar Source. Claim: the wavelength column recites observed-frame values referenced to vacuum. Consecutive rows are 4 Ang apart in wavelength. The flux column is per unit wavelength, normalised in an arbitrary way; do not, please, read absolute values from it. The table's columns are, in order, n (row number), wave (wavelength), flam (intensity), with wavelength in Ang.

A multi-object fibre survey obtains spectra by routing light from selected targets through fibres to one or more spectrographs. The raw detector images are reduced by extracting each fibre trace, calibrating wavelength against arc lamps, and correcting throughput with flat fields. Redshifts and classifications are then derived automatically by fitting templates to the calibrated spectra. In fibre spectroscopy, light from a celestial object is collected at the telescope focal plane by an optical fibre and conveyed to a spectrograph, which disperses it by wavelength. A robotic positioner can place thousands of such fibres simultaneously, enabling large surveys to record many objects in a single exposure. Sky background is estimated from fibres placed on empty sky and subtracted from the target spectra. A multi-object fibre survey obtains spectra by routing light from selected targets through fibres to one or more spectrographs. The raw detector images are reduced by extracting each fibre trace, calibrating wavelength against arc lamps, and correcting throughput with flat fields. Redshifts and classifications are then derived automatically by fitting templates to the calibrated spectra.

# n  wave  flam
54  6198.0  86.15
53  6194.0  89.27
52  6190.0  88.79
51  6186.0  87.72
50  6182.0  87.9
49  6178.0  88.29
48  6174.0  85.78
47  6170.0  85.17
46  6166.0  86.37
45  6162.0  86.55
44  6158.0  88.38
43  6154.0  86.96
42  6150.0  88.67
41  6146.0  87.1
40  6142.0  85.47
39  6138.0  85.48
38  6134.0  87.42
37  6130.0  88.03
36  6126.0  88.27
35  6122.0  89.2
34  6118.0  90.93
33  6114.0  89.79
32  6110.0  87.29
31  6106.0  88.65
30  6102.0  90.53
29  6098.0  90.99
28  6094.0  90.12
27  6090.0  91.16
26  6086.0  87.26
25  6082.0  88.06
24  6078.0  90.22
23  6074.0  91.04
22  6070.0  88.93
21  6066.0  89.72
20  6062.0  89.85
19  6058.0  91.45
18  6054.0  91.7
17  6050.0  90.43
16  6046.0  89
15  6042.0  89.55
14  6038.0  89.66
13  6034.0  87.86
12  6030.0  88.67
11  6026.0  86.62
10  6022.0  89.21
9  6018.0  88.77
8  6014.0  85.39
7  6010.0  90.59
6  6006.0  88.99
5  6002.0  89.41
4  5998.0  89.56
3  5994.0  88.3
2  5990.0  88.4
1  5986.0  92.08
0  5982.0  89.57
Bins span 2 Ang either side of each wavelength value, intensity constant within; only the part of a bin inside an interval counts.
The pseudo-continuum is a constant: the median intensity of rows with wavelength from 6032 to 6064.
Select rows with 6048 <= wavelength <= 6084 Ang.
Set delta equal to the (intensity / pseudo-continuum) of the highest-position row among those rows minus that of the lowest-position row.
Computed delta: -0.026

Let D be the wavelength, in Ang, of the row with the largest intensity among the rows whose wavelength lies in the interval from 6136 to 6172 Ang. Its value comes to 6150.0 Ang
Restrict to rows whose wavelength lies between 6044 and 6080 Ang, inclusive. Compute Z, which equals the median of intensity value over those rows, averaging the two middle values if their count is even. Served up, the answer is 90.2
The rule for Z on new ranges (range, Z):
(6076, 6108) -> 90.2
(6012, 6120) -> 89.7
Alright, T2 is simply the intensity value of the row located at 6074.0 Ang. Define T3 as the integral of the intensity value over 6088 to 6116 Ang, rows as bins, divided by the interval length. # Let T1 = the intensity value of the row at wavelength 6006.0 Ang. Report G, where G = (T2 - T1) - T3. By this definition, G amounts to -87.7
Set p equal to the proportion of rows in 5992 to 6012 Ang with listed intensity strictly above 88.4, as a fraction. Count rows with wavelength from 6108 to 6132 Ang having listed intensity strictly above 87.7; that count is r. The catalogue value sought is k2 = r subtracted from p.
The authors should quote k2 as -4.2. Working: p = 0.8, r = 5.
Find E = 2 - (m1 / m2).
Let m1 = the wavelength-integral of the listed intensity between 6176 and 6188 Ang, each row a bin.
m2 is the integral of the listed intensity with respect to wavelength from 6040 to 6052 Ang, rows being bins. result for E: 1.02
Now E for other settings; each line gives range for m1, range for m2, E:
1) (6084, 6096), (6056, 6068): 1.01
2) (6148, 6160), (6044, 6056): 1.03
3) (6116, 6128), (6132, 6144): 0.96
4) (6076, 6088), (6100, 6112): 1.00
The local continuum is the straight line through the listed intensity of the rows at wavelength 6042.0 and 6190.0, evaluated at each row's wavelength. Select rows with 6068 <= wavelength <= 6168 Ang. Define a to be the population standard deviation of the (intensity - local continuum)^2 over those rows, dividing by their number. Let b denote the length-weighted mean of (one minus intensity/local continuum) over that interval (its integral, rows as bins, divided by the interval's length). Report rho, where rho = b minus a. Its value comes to -3.4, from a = 3.4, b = 0.007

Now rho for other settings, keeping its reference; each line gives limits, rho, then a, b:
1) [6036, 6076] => -1.8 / 1.7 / -0.007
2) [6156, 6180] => -4.8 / 4.8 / 0.024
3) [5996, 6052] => -5.0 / 5.0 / 0.009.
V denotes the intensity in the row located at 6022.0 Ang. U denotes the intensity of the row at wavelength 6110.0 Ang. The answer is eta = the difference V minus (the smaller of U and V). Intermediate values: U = 87.29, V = 89.21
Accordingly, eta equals 1.9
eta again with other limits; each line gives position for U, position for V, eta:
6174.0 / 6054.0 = 5.9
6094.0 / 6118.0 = 0.8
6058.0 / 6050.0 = 0.0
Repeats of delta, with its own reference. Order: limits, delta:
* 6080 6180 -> 0.003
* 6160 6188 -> 0.013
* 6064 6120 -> 0.013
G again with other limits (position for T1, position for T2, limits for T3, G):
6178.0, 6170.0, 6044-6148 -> -92.3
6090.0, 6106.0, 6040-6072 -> -92.6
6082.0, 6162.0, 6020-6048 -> -90.2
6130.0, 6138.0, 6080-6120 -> -92.0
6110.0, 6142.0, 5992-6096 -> -91.1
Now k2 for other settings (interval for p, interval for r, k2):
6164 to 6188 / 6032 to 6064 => -8.0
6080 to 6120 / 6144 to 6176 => -1.3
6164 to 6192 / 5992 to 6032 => -7.9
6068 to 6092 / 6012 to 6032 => -2.3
